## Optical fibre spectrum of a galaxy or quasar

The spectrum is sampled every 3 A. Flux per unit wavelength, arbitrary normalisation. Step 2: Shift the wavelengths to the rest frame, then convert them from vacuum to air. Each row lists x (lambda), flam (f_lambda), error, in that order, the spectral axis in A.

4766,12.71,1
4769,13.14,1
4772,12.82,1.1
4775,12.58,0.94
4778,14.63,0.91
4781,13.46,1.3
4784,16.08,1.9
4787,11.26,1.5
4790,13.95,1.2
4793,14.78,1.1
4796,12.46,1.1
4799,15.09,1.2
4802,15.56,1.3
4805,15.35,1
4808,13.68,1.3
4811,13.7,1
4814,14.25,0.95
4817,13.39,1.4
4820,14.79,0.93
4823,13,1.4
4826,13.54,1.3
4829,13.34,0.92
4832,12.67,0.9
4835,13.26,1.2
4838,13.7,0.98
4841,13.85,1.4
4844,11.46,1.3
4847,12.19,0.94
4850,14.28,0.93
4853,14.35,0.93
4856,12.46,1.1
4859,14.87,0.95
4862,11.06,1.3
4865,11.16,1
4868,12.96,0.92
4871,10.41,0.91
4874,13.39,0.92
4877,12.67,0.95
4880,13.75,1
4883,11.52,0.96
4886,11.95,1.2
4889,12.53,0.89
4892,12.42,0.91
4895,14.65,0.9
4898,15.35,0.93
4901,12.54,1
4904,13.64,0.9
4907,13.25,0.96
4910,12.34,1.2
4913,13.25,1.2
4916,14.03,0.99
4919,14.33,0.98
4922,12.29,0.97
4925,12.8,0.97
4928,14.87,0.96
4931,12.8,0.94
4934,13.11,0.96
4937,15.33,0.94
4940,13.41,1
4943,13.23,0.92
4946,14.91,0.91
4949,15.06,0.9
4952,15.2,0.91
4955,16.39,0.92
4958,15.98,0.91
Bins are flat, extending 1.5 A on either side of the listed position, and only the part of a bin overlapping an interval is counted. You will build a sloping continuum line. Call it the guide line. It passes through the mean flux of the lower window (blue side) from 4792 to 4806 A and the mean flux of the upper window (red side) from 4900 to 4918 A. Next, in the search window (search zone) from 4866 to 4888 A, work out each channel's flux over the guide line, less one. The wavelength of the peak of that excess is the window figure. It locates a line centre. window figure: 4880 A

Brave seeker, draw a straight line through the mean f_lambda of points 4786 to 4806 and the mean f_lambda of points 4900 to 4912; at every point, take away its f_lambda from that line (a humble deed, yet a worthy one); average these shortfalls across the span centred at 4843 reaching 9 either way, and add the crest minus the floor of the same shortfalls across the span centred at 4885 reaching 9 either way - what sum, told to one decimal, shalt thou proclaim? 2.7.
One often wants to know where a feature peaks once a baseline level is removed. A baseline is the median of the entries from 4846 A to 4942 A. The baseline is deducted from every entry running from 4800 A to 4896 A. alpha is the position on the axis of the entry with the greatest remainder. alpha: 4802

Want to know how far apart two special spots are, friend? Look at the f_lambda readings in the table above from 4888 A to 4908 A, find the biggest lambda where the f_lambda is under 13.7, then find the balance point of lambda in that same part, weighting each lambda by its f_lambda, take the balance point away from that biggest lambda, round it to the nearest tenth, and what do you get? 8.9 A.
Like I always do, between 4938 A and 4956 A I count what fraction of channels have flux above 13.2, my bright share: 1.0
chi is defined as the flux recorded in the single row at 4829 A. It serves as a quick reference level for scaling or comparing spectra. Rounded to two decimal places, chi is 13.34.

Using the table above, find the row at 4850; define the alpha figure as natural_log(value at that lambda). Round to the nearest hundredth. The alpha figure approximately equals 2.66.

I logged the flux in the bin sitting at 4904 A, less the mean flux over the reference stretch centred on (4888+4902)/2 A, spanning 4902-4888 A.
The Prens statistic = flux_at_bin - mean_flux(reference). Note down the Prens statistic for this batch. 0.1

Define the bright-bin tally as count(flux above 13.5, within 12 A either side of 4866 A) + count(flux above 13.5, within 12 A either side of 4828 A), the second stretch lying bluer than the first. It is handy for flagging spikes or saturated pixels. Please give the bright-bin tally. 4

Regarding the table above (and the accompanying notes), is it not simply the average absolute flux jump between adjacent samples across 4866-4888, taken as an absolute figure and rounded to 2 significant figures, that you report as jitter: 1.7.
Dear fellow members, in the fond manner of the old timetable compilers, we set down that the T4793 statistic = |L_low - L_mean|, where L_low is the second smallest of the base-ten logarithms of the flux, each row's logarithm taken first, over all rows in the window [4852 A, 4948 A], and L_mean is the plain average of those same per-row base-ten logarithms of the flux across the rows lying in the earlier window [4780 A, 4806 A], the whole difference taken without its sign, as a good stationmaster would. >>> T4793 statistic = 0.11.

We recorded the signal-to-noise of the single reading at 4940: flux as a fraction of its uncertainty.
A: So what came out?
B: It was 13.4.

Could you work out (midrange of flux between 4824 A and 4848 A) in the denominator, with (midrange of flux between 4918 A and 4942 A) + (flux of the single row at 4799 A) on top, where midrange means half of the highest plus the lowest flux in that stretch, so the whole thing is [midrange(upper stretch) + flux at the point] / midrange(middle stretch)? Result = 2.28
